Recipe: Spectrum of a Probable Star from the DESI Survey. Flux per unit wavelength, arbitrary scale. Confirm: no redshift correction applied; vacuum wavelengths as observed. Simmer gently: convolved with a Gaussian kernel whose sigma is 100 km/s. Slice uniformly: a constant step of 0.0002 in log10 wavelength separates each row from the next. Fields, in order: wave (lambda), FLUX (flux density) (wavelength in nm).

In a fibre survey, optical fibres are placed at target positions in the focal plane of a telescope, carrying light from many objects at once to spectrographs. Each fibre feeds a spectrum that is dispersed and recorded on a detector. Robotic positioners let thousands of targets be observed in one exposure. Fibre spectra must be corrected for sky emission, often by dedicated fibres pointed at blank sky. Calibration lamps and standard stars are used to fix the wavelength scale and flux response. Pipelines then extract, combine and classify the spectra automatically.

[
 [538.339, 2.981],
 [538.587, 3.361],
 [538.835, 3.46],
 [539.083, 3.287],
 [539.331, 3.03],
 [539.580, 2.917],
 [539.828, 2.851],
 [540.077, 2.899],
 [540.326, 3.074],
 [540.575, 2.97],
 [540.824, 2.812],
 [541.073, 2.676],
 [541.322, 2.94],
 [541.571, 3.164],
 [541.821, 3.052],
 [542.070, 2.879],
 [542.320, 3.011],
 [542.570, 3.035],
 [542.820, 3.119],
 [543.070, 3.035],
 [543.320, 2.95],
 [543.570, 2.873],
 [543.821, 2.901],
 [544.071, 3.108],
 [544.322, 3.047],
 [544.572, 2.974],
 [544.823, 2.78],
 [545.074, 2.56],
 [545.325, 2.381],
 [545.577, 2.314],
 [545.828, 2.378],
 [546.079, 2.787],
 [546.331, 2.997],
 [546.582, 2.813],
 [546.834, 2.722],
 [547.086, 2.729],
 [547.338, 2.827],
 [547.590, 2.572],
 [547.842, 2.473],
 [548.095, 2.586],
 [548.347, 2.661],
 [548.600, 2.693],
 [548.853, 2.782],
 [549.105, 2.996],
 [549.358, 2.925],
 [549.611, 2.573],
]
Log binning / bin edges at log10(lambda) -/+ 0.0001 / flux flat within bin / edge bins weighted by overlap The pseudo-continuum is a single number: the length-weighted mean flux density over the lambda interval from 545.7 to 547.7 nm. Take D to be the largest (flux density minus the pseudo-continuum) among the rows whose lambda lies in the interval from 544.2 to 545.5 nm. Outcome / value 0.32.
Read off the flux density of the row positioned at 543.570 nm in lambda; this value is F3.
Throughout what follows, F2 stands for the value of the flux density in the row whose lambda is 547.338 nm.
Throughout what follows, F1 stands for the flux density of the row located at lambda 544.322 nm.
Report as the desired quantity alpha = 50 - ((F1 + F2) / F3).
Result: 48.0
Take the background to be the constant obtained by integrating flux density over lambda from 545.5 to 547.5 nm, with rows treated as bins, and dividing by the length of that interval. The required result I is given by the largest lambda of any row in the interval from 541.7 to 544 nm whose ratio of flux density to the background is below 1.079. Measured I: 543.821 nm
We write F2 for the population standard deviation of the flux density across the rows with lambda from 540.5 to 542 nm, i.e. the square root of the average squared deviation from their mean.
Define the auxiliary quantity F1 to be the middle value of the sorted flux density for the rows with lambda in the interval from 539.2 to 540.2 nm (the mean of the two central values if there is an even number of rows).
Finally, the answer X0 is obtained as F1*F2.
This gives 0.46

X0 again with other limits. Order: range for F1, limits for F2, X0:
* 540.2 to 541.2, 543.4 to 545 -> 0.32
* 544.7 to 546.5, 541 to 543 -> 0.37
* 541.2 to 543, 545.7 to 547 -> 0.61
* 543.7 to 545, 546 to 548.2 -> 0.45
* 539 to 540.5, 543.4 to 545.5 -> 0.69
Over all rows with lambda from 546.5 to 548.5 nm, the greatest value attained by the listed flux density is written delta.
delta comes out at 2.827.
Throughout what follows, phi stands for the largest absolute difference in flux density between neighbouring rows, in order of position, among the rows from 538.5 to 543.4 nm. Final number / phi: 0.26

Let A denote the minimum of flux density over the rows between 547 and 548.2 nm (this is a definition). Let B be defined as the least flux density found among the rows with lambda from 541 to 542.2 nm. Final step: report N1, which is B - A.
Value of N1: 0.20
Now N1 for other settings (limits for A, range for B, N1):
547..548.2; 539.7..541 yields 0.34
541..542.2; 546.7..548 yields -0.20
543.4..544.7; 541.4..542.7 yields 0.01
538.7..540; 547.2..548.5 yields -0.38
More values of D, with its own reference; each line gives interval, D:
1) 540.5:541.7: 0.43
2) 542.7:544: 0.39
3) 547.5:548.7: -0.04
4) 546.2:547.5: 0.27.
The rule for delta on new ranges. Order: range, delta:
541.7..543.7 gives 3.119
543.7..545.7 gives 3.108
